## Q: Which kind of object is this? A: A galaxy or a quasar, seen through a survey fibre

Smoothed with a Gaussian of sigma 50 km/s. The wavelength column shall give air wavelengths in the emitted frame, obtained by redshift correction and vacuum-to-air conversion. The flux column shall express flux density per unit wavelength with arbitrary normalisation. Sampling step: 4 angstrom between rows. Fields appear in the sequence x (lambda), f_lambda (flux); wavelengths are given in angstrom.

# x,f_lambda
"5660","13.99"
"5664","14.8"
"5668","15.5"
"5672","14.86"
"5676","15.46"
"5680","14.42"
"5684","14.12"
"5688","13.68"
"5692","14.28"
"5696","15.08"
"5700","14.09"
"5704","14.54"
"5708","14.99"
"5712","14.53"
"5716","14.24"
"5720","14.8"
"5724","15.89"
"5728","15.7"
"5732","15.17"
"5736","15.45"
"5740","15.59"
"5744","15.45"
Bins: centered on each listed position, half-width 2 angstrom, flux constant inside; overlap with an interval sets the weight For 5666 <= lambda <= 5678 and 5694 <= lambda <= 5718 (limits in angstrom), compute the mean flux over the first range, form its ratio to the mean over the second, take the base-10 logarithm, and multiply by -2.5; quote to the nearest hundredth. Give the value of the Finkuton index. -0.05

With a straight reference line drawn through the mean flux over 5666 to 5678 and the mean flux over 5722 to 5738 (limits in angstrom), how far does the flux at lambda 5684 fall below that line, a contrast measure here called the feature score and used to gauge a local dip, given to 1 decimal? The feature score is 1.2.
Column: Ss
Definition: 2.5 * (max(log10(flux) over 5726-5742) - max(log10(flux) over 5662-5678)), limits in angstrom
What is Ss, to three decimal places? 0.014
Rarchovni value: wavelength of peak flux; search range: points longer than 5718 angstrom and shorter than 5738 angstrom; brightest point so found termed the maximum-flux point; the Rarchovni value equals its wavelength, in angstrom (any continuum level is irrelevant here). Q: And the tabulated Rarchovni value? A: 5724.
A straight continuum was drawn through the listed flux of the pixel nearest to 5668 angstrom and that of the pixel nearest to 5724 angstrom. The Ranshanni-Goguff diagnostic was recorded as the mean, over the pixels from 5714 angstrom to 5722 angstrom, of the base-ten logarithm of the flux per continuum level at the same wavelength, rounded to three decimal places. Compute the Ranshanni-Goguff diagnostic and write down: -0.038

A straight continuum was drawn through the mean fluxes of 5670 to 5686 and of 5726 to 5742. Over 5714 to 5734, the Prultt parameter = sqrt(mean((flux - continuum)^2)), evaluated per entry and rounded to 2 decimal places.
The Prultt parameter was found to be 0.58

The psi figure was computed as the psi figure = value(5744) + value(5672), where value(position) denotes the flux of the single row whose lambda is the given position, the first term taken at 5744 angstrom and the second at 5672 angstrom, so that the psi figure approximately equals 30.3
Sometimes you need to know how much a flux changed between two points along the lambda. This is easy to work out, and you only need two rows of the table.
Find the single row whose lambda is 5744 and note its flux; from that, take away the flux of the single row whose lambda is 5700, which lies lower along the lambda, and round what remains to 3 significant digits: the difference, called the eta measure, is 1.36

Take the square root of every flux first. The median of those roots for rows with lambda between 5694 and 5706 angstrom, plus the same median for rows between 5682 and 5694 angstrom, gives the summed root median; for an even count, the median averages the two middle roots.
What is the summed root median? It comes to 7.57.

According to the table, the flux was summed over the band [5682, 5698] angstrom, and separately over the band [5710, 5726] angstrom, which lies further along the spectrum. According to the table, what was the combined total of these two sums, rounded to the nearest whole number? 117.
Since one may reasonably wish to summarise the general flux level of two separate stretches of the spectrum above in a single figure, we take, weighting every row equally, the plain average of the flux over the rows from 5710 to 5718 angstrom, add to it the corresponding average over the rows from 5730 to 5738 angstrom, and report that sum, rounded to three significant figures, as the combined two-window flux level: 29.7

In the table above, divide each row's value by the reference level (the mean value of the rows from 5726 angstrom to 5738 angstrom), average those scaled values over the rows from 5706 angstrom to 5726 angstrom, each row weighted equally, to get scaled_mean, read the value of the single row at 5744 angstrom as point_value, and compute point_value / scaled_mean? 16.0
